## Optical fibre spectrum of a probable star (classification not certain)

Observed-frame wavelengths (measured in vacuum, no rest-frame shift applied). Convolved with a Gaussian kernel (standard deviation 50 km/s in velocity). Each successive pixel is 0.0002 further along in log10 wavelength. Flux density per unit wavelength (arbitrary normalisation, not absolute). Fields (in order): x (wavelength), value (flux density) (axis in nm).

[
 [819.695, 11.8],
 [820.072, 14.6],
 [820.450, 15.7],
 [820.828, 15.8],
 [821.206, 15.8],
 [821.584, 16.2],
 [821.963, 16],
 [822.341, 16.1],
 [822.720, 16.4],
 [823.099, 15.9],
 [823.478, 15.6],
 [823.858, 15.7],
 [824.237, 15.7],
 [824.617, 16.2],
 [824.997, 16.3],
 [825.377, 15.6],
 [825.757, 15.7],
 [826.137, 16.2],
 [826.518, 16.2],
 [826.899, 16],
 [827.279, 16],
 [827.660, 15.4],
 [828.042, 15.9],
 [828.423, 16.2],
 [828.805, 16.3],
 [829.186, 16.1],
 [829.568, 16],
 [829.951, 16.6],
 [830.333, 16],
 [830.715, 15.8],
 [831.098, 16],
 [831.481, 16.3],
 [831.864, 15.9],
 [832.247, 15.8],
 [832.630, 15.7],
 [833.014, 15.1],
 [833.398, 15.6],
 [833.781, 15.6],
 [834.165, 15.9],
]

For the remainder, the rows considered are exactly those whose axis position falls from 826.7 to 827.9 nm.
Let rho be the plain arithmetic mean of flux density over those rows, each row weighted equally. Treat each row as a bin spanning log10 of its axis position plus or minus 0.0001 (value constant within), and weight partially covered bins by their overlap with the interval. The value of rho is 15.80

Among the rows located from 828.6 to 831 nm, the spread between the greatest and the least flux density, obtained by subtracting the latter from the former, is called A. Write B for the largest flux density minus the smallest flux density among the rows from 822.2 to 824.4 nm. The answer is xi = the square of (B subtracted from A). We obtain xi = 0.00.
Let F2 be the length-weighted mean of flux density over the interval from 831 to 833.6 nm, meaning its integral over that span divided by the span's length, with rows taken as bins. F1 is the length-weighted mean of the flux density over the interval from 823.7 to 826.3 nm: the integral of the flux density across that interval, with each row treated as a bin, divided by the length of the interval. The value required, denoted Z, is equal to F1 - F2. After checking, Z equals 0.15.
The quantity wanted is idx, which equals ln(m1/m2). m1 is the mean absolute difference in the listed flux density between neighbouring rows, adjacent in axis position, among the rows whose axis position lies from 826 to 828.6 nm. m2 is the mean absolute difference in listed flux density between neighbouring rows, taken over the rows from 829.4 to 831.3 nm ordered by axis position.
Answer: -0.41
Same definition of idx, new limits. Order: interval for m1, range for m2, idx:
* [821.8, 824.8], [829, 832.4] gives -0.19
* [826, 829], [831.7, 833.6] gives -0.29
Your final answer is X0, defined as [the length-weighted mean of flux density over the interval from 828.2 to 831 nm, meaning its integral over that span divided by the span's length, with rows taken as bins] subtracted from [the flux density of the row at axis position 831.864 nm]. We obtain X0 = -0.2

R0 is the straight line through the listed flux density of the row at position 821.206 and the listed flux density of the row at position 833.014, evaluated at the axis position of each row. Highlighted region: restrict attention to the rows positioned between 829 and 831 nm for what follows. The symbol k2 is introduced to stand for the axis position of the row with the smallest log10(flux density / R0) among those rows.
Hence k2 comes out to 830.715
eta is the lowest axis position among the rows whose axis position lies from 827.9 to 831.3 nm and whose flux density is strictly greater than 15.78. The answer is 828.042 nm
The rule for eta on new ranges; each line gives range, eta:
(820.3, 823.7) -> 820.828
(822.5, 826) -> 822.720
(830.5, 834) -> 830.715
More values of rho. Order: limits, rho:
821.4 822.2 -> 16.10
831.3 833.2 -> 15.76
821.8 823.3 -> 16.10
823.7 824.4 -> 15.70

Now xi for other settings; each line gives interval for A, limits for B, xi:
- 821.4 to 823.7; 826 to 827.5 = 0.36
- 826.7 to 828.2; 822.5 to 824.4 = 0.04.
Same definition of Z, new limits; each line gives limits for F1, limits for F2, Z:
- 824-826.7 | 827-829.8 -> -0.01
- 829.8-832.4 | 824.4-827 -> 0.03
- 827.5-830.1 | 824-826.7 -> 0.08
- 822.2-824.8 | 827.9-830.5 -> -0.23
